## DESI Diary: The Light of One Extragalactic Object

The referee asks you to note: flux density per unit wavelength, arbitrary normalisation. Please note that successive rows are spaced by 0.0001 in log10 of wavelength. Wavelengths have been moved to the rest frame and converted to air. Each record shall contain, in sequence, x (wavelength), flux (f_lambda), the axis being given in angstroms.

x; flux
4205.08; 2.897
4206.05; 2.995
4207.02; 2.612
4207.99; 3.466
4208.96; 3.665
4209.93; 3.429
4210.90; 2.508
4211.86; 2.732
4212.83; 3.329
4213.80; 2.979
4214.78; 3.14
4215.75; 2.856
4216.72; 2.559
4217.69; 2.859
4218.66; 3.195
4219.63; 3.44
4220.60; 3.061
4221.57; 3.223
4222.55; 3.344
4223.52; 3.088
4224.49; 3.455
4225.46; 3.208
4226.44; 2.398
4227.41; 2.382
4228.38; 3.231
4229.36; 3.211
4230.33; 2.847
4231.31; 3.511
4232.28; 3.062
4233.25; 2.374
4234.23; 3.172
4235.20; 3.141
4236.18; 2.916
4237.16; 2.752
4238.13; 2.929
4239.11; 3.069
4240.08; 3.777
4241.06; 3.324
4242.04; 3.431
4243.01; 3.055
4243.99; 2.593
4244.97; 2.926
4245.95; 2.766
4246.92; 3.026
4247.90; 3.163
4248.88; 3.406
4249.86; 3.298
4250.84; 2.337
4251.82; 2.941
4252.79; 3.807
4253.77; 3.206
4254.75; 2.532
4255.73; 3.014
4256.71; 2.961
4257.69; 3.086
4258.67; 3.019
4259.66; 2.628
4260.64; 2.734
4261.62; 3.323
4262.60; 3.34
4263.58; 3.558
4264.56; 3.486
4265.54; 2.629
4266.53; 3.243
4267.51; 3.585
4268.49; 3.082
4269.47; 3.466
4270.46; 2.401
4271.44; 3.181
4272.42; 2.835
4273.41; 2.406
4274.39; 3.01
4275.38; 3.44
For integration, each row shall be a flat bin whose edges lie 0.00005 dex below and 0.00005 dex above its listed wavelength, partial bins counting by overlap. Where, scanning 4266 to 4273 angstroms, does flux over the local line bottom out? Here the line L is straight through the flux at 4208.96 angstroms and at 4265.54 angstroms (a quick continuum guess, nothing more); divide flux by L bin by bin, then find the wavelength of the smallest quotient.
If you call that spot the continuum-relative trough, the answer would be 4270.46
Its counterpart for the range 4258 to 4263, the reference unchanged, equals 4259.66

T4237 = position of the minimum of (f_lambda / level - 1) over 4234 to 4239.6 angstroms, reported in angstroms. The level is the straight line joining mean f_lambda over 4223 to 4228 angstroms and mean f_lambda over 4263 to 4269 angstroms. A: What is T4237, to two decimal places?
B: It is 4237.16 angstroms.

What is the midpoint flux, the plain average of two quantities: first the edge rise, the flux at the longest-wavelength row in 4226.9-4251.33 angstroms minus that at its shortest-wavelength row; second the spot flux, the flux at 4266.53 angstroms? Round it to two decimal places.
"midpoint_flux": 1.60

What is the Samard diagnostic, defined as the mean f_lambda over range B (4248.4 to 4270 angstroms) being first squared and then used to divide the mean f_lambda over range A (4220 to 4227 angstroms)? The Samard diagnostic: 0.319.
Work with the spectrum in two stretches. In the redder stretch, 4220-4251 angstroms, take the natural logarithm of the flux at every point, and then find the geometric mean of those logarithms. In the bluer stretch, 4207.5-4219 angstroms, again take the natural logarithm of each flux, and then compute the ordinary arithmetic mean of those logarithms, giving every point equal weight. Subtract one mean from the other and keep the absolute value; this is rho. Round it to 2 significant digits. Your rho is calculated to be 0.011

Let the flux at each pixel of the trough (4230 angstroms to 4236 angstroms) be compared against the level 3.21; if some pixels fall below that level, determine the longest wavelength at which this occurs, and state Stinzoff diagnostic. 4235.20 angstroms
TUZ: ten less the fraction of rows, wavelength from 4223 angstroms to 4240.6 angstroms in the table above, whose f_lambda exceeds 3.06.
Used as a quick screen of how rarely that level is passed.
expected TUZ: 9.39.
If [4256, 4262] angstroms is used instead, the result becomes 9.67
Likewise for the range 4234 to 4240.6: 9.43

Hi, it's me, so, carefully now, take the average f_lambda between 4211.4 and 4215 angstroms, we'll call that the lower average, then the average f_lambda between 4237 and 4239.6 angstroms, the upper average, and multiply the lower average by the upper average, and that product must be 8.9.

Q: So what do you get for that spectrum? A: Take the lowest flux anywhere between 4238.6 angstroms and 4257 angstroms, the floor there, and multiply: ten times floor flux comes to 23.4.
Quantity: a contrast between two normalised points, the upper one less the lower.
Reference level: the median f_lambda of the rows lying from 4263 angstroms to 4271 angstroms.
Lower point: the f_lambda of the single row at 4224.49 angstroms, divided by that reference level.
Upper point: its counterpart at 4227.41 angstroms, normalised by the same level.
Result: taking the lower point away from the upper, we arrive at -0.3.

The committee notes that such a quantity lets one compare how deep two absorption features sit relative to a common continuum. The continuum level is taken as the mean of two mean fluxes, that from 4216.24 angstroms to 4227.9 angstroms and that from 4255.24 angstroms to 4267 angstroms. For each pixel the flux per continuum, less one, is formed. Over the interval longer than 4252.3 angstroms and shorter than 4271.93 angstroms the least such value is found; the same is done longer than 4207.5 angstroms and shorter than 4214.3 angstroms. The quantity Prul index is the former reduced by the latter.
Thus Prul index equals -0.035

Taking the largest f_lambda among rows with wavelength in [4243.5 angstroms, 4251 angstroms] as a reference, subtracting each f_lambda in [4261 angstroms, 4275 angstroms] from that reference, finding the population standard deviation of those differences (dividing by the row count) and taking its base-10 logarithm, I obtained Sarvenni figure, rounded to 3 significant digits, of -0.409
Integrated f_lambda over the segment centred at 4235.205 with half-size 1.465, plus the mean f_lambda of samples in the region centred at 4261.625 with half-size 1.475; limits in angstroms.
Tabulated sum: 12.1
